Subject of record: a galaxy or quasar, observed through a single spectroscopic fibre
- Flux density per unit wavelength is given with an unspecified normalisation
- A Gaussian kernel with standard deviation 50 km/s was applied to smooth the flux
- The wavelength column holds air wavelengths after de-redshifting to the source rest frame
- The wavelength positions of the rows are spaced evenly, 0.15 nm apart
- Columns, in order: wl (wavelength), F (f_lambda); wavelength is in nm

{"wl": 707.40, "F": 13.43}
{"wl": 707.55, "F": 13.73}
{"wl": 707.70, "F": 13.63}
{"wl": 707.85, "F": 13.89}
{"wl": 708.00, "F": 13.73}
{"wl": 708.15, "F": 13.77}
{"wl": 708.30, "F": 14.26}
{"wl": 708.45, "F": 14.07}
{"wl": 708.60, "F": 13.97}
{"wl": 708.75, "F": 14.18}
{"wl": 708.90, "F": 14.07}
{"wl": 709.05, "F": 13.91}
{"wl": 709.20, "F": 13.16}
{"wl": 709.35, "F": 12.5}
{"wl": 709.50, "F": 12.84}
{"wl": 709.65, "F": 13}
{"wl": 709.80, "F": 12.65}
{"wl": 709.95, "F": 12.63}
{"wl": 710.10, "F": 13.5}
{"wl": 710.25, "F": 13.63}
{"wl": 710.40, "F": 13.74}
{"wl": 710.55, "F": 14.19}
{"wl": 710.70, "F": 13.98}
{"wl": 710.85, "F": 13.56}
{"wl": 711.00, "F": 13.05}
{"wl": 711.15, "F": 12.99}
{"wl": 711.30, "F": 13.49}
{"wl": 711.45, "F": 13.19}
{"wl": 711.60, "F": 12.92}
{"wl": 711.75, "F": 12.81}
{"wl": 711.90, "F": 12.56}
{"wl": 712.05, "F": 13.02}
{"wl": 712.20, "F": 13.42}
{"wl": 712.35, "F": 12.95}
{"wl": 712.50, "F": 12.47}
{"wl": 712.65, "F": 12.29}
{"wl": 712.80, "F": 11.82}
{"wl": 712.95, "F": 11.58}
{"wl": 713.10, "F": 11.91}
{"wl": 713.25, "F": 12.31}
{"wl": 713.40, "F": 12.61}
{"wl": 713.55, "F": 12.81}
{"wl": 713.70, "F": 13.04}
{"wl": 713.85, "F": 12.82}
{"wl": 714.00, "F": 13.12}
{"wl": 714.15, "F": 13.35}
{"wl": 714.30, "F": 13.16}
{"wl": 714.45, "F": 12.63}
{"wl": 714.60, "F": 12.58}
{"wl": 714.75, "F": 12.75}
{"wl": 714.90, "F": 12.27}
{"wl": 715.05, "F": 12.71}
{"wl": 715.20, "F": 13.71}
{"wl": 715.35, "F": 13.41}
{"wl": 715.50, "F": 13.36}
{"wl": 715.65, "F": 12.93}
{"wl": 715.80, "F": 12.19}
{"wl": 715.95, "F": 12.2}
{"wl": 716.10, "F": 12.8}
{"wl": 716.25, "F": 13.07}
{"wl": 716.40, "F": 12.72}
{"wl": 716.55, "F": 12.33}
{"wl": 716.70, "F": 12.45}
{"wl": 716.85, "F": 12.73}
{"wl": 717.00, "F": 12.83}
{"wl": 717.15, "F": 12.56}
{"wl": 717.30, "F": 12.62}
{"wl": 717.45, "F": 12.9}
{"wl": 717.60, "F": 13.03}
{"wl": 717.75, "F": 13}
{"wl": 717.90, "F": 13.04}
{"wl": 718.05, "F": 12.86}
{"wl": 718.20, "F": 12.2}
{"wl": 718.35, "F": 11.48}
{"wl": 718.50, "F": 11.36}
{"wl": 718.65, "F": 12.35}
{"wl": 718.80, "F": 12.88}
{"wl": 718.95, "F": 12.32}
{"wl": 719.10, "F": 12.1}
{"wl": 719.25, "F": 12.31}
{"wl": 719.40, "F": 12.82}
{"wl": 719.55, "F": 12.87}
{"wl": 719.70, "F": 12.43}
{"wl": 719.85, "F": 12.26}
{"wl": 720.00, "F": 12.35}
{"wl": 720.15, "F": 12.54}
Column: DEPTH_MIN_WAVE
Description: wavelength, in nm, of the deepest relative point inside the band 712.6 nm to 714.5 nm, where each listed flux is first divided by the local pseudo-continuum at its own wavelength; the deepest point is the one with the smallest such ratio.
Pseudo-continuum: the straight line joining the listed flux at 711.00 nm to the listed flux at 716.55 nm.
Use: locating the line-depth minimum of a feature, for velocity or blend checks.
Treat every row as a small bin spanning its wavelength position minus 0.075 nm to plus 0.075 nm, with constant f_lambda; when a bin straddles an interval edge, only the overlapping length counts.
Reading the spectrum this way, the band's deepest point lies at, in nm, 712.95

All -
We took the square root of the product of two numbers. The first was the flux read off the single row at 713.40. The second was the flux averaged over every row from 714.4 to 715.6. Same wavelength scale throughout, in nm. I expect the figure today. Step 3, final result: 12.8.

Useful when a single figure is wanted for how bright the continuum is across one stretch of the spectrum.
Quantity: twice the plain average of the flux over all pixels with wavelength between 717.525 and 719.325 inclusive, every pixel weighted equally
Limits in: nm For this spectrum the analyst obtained 24.8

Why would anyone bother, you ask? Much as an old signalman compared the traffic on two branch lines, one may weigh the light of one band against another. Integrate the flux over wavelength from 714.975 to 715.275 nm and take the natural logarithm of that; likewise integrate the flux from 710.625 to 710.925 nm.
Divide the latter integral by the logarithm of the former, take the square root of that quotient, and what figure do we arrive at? 1.73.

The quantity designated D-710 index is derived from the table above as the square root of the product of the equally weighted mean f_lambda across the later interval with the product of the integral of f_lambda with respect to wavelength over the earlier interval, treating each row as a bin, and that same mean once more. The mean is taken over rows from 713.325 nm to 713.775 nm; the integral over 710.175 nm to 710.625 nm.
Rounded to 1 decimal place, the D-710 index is 32.0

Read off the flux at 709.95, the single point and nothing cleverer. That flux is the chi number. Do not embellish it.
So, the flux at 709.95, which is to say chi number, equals 12.63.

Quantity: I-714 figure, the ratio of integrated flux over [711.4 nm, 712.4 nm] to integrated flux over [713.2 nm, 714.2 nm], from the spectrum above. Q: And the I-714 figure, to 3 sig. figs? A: 1.01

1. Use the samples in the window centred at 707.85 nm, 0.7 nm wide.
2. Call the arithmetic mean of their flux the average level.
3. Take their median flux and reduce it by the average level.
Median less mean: -0.020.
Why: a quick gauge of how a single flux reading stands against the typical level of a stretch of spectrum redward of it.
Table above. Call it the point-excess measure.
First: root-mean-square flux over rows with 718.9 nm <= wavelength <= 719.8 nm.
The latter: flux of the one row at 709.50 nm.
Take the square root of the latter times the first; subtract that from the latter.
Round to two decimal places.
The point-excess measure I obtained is 0.18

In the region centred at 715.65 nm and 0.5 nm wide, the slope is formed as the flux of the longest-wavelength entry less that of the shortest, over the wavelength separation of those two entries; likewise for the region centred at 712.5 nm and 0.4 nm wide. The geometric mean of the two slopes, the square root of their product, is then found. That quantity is 2.9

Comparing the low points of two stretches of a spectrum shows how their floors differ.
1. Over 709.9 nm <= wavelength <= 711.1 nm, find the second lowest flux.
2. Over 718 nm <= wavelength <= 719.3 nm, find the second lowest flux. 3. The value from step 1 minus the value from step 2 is 1.6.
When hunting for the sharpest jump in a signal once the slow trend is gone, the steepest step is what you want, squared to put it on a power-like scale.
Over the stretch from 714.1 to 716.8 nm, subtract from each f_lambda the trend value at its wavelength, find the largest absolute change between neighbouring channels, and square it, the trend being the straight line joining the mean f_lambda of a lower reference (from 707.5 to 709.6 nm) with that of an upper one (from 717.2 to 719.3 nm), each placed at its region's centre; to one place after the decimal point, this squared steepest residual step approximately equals 1.0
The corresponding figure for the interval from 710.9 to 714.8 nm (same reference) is 0.3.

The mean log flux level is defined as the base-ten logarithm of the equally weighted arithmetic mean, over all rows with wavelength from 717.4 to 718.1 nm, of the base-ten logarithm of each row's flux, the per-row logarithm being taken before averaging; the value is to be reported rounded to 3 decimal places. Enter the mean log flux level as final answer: 0.046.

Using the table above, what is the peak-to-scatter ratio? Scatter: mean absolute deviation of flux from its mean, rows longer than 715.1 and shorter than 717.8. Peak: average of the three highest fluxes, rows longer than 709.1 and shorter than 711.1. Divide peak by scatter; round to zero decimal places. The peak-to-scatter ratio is 45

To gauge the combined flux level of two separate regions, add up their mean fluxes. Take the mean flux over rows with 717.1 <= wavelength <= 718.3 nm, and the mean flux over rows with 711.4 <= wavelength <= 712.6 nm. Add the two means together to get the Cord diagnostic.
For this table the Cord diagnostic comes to 25.7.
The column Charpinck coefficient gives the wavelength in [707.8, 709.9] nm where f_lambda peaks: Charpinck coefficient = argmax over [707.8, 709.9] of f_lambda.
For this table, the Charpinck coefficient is 708.30 nm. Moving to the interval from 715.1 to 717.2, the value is 715.20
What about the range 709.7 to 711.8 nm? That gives 710.55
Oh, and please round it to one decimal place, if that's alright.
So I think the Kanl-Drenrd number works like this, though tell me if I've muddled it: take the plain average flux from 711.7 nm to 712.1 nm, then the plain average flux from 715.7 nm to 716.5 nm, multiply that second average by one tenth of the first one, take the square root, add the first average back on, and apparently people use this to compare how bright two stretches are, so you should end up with 16.8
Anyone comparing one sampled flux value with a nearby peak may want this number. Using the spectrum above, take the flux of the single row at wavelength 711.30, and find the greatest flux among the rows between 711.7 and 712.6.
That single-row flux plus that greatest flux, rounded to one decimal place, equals 26.9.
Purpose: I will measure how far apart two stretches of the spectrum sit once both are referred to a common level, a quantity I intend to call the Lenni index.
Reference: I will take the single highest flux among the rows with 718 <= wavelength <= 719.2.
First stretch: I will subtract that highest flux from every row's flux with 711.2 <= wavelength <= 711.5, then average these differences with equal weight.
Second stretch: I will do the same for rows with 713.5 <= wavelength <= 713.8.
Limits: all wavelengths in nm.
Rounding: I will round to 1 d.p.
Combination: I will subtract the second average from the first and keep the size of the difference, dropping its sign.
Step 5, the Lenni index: 0.4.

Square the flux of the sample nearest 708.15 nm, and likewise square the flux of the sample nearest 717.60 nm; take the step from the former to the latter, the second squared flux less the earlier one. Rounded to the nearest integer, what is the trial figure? -20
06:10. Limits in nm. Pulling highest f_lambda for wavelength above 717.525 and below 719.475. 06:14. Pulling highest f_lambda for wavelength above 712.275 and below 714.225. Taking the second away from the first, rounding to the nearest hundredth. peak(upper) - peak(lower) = -0.31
